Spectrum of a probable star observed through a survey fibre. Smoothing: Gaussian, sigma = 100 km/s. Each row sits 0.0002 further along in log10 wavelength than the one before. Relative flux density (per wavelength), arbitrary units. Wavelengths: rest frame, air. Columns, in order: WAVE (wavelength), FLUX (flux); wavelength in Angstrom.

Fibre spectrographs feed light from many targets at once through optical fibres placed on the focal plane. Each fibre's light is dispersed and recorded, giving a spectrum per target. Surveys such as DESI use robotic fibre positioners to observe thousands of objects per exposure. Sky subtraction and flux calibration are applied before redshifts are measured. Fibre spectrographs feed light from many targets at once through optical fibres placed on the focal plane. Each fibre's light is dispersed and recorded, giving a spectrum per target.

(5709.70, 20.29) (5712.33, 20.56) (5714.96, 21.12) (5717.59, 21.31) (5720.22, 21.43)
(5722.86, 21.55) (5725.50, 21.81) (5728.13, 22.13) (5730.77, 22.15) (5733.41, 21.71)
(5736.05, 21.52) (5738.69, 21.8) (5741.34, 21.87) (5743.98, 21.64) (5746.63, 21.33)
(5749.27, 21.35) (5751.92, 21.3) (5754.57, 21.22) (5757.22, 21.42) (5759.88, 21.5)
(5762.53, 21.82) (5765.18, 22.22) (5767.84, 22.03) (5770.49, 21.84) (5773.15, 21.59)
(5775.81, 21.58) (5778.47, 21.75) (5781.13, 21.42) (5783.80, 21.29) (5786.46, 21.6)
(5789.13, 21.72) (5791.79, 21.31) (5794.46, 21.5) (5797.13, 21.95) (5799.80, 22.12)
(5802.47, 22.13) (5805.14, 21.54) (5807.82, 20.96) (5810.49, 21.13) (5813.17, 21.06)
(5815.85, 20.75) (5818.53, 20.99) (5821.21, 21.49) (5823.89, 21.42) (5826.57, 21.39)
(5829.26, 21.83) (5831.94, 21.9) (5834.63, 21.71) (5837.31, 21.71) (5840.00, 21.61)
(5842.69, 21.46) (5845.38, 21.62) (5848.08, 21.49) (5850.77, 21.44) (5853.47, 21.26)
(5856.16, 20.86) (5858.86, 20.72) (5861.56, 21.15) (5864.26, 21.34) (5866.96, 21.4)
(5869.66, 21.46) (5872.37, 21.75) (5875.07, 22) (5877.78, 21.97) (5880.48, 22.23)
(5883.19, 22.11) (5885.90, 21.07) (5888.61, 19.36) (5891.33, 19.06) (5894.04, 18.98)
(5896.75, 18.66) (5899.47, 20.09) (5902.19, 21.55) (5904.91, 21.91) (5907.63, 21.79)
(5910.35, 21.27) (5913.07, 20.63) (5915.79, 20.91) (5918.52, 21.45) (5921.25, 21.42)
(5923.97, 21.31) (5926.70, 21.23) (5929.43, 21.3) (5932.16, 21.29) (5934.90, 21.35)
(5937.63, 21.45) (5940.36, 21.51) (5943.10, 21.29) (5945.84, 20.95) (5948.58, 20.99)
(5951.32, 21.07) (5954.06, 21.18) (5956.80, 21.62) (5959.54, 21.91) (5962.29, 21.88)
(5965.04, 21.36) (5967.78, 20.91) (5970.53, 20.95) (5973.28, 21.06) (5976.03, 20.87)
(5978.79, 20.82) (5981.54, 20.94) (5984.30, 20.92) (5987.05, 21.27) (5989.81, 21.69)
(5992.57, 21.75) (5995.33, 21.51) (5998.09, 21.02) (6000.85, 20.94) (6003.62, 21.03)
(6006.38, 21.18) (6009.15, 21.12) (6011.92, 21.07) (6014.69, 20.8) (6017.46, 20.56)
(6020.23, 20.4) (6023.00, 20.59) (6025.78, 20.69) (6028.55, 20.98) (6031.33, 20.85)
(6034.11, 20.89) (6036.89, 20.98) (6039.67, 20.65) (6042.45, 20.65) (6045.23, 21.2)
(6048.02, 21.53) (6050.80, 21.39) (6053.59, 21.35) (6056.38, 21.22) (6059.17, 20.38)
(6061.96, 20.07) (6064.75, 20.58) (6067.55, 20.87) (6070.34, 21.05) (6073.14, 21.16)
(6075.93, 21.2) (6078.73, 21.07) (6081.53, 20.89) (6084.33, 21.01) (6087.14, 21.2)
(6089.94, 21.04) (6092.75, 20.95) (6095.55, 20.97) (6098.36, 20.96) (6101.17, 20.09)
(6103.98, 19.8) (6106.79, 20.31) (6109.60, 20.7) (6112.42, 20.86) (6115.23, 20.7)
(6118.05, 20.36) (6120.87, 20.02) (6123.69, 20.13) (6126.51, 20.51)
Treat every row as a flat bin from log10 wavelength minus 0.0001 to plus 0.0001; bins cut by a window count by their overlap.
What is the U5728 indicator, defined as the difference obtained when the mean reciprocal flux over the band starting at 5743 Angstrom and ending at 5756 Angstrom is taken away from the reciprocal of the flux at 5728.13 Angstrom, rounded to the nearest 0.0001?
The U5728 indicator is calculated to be -0.0016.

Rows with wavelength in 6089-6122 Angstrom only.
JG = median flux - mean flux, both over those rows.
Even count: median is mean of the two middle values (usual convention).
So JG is 0.14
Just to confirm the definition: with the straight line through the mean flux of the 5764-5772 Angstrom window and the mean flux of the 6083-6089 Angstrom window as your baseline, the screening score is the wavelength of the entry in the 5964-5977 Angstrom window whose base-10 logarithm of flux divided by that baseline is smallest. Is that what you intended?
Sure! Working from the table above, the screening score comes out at 5976.03 Angstrom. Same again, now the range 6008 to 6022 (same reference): 6020.23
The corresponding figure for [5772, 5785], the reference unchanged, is 5783.80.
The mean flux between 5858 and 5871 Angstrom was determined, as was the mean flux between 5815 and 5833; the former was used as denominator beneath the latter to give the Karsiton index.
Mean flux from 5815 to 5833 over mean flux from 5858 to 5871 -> 1.01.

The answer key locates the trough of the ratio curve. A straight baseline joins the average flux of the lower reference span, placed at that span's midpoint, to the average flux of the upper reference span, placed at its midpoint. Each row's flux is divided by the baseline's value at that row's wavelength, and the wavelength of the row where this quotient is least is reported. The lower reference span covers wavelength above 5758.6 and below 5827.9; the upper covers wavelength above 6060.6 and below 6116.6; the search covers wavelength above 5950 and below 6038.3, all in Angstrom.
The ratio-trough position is 6020.23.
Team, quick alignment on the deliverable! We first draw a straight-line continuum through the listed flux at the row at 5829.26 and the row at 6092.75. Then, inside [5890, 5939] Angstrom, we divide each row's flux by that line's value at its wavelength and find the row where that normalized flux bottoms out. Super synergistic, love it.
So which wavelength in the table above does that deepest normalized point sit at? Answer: 5896.75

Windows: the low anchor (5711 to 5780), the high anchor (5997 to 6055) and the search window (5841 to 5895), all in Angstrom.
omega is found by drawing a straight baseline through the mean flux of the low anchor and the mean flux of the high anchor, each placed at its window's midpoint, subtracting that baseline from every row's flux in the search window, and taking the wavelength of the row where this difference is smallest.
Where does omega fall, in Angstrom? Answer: 5894.04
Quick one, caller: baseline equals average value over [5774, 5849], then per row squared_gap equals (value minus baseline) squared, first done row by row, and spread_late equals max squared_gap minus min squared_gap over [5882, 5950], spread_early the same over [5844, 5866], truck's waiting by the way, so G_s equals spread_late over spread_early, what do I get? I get 12.9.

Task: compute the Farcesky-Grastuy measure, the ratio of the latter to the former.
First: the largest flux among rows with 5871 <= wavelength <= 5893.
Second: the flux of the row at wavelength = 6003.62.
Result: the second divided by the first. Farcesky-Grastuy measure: 0.946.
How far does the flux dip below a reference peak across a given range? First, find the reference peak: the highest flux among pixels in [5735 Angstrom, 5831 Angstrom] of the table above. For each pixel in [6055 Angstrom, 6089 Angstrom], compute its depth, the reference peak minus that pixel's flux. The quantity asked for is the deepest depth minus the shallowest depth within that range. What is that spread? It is 1.15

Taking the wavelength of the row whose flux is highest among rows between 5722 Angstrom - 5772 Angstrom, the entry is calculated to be 5765.18 Angstrom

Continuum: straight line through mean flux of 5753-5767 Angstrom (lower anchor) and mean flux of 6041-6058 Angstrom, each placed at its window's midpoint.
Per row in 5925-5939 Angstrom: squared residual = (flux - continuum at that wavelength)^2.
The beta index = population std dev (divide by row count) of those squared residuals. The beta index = 0.01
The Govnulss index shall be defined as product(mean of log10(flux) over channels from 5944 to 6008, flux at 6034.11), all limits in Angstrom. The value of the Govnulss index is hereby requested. 27.7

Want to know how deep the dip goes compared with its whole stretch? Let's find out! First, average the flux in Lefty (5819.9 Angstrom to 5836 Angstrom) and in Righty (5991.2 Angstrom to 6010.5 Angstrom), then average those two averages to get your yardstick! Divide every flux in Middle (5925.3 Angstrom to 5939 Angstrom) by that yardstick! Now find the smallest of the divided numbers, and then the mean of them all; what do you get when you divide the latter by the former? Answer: 1.00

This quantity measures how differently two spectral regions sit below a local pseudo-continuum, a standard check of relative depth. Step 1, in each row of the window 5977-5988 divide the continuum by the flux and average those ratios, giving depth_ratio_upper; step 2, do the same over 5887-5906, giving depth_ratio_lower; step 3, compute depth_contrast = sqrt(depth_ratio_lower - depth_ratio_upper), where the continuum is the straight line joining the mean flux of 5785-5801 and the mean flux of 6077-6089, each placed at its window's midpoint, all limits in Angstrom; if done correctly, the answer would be 0.26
